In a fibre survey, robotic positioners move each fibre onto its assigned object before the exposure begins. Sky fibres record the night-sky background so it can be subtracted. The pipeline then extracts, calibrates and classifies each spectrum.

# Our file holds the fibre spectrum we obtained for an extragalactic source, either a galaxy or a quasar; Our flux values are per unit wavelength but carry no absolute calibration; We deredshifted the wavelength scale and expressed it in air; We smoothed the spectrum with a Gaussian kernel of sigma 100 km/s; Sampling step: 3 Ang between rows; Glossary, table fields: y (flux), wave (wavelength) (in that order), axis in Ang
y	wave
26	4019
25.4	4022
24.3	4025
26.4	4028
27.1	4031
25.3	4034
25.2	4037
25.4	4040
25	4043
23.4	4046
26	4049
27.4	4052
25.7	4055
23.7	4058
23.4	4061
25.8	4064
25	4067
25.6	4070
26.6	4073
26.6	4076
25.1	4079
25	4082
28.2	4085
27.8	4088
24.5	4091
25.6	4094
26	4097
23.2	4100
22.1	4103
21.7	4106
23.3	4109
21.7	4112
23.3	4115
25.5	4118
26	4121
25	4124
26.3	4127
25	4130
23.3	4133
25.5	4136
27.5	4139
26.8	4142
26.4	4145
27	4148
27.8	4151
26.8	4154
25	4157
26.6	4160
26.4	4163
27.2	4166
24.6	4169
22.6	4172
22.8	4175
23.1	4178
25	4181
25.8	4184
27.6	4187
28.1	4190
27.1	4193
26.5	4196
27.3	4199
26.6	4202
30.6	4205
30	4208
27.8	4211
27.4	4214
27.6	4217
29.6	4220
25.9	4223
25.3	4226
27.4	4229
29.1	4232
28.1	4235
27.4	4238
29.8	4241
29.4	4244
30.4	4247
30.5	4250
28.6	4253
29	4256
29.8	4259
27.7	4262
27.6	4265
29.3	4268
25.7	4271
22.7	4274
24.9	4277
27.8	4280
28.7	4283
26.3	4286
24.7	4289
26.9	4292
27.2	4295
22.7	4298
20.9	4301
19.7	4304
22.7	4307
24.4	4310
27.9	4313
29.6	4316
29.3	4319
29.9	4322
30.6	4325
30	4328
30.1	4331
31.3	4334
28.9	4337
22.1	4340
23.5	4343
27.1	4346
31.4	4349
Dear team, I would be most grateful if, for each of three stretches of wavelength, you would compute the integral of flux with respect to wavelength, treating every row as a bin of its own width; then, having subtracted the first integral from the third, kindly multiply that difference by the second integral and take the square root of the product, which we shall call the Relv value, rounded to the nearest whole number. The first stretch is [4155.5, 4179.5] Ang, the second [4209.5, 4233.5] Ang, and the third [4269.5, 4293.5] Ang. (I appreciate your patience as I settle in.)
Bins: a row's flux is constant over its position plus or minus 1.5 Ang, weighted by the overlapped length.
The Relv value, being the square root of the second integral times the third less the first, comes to 136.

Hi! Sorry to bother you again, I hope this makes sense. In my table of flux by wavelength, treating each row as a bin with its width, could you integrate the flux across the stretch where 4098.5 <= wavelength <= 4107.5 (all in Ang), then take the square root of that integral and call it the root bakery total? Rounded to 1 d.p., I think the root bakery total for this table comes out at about 14.2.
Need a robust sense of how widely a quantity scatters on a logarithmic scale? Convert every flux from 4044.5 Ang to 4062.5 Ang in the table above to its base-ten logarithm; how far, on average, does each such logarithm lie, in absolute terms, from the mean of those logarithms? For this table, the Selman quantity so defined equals 0.025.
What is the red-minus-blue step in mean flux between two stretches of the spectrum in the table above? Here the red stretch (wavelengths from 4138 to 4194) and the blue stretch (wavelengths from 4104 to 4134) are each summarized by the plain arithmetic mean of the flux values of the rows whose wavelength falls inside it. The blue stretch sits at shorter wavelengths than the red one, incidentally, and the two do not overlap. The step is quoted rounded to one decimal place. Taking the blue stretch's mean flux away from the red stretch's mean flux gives 1.9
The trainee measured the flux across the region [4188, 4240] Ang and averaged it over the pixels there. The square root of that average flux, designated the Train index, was 5.27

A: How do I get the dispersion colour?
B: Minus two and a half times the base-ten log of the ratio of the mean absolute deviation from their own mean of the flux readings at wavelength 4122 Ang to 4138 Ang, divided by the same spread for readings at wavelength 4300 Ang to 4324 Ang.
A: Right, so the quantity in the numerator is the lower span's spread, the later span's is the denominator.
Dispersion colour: 1.8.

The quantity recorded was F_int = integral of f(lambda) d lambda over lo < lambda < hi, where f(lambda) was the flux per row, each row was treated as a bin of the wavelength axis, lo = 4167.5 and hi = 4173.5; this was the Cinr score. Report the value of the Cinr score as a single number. 142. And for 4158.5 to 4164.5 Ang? 159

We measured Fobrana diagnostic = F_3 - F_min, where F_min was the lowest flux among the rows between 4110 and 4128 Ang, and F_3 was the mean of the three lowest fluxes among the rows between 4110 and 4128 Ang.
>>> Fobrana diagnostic 1.6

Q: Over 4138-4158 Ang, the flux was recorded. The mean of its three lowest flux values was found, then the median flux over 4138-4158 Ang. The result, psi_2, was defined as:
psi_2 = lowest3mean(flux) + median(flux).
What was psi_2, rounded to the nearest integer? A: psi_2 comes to 53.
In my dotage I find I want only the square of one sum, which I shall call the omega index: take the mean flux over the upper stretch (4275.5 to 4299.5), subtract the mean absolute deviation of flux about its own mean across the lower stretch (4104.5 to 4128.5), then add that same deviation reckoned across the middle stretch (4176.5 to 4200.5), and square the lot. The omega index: 666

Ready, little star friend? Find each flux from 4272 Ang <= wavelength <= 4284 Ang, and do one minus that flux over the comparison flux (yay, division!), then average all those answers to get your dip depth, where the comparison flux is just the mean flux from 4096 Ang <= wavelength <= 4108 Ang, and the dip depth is -0.12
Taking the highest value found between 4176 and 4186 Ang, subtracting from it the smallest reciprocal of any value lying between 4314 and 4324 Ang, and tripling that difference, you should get 77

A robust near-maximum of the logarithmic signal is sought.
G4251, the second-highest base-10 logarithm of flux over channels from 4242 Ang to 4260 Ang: 1.48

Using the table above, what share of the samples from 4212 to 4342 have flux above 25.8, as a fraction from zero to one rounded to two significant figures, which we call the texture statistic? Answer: 0.74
